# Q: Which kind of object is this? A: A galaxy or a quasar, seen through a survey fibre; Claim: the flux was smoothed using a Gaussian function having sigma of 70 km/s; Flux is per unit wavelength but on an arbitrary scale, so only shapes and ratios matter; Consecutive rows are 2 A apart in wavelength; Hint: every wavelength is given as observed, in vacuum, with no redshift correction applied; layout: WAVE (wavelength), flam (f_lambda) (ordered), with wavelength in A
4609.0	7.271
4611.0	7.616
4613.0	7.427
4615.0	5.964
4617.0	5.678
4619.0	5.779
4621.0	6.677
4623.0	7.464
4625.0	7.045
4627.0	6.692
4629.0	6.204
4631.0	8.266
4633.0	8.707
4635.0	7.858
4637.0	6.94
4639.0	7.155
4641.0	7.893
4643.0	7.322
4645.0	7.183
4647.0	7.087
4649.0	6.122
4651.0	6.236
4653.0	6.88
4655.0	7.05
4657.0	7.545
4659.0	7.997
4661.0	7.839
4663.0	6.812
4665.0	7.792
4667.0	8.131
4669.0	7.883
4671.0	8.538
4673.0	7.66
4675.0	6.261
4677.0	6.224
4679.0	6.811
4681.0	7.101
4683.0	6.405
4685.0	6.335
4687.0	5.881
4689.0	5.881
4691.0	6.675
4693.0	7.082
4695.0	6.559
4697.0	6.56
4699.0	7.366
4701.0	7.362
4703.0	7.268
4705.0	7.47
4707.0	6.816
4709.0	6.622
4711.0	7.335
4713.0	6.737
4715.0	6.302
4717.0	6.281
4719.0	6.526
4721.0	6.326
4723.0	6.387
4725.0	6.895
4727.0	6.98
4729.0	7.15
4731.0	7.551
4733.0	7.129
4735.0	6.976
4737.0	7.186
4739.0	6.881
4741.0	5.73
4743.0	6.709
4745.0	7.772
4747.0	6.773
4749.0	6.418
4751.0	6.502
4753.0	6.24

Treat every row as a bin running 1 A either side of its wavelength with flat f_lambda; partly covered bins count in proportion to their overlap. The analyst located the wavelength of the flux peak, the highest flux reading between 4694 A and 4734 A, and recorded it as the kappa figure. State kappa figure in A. 4731.0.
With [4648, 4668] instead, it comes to 4667.0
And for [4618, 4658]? 4633.0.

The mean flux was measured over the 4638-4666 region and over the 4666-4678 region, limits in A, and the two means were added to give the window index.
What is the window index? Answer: 14.7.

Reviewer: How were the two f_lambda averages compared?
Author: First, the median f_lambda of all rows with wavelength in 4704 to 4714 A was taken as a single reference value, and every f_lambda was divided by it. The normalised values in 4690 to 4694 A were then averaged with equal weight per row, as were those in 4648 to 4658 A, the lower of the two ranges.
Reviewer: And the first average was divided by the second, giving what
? 1.02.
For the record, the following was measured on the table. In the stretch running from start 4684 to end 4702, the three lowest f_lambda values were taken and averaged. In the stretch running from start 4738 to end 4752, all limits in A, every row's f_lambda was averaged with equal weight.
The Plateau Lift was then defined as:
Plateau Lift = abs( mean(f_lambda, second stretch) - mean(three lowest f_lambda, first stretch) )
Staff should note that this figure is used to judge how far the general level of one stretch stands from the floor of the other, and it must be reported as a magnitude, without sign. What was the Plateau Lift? 0.7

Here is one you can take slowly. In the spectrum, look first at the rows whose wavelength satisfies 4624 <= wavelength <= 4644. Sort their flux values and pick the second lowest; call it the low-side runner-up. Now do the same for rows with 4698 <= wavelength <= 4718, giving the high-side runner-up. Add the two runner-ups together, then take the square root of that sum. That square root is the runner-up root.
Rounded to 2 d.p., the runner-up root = 3.60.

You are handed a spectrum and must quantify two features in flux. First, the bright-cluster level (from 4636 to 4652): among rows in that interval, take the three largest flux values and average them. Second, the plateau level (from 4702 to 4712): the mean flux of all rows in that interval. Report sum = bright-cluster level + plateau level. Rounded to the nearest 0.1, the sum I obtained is 14.6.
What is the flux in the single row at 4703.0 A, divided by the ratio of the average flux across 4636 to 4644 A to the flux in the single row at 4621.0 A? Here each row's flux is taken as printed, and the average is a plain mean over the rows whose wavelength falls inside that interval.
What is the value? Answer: 6.6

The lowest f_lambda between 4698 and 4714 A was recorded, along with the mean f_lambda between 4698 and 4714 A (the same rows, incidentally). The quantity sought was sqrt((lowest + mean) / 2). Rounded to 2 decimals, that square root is 2.62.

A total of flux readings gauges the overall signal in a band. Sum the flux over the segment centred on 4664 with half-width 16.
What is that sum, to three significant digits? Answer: 116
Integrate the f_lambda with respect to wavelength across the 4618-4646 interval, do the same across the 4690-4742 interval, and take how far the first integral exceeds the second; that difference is -154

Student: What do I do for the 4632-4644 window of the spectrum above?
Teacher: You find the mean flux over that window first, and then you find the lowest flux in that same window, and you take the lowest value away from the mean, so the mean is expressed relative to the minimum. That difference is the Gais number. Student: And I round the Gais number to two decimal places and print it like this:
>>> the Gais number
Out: 0.71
